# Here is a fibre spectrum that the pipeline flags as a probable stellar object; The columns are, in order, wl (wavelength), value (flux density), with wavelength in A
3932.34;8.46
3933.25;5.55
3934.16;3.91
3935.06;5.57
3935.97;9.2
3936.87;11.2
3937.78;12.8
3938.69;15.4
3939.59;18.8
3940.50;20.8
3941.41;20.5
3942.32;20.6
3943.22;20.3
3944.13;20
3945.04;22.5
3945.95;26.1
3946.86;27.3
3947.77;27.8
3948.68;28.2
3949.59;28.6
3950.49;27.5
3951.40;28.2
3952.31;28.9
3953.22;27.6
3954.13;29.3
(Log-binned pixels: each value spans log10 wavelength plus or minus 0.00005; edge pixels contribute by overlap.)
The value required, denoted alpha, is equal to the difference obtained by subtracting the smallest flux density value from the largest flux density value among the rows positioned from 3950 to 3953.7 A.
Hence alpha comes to 1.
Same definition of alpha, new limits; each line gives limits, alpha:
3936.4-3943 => 10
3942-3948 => 8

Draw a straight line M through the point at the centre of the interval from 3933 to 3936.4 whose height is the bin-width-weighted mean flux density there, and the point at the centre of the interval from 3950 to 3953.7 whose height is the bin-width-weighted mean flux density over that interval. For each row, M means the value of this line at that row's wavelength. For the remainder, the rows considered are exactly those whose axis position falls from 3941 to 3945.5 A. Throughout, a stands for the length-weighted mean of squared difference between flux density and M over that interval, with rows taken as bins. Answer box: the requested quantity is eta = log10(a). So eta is 1.2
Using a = 16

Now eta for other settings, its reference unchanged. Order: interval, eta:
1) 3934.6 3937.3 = 0.5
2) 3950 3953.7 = 0.3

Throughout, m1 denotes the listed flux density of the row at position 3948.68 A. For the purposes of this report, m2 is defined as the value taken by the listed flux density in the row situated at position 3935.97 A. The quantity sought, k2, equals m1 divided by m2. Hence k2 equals 3.1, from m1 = 28.2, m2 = 9.2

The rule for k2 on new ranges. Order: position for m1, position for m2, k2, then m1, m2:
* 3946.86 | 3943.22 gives 1.3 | 27.3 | 20.3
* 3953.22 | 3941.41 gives 1.3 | 27.6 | 20.5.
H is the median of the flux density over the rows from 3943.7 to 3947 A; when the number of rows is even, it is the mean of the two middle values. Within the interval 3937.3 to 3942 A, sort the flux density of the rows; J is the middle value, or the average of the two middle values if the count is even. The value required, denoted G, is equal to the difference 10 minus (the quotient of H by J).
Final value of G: 8.7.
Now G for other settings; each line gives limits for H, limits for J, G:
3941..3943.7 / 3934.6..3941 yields 8.4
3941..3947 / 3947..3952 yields 9.3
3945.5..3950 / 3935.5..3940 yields 7.8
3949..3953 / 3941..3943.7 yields 8.6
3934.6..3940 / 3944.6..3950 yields 9.6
